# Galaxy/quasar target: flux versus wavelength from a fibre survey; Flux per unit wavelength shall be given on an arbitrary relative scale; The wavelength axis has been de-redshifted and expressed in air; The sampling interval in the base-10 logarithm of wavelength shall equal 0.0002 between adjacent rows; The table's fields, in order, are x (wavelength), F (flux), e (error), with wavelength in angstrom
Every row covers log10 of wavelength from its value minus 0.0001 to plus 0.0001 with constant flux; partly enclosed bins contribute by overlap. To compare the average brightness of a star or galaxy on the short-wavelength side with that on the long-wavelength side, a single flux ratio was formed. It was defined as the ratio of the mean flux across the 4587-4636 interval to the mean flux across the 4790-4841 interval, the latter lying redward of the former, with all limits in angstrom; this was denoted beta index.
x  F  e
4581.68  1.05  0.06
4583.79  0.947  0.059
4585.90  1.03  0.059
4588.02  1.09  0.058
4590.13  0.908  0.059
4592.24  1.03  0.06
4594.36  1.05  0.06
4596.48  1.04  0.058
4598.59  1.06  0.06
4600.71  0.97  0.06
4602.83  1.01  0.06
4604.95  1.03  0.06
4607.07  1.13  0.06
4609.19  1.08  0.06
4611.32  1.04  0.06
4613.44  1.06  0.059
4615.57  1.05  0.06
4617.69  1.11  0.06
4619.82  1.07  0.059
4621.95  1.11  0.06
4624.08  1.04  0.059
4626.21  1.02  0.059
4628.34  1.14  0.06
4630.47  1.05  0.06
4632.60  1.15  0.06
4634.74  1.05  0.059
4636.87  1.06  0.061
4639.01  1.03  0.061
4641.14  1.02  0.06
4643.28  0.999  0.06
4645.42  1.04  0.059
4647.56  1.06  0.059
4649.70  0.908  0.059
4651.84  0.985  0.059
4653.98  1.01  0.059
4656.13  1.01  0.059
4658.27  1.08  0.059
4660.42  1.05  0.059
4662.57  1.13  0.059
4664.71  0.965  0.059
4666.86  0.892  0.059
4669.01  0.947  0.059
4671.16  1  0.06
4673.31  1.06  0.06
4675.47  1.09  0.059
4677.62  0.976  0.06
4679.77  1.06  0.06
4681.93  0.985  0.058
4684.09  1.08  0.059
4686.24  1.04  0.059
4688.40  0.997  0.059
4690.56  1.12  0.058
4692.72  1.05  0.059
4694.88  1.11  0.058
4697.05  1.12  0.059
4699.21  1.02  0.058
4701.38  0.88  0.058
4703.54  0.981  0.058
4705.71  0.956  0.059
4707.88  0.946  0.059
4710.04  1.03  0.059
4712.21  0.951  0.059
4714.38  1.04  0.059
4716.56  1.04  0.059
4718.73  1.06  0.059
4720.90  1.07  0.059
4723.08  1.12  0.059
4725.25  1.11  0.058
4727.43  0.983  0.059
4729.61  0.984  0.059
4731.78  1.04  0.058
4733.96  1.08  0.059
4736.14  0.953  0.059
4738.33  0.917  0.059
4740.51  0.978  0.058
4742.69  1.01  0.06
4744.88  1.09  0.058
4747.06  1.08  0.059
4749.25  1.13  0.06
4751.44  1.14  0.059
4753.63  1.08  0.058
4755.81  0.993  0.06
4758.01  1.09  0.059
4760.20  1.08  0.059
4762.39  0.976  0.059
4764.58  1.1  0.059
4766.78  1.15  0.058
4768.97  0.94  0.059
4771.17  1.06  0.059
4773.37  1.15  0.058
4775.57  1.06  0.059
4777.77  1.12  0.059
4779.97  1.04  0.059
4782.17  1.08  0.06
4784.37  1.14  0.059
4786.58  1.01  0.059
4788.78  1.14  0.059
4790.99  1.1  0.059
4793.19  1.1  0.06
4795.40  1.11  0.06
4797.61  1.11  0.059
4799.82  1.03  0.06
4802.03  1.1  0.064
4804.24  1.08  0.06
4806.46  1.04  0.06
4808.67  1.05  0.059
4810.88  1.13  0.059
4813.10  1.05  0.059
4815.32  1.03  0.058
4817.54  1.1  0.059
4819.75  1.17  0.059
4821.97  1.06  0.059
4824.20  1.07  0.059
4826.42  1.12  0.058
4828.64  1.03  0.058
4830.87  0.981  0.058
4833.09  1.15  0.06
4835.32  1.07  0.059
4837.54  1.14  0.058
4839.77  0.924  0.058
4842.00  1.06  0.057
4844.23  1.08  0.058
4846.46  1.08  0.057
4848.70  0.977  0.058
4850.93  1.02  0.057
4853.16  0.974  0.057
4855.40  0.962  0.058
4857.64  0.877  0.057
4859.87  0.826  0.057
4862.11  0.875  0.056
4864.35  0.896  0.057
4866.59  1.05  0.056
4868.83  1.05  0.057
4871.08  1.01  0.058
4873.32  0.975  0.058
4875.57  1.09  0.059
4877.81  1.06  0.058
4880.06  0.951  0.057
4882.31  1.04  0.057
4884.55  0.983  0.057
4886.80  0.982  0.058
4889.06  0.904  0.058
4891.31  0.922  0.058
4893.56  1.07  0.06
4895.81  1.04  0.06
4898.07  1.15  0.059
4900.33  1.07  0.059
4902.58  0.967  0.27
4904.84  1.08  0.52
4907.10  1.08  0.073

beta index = 0.98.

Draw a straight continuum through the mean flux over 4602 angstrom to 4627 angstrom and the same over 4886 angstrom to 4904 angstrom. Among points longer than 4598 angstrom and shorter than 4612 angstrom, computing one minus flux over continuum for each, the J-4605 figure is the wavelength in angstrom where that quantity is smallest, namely 4607.07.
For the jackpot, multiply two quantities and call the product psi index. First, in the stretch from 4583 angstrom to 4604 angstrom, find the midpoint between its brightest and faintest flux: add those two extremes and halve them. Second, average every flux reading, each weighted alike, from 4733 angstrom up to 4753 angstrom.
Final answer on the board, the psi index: 1.04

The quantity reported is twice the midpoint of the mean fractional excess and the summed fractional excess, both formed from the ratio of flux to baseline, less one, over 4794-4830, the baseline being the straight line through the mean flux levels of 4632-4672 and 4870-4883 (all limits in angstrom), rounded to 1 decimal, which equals 1.0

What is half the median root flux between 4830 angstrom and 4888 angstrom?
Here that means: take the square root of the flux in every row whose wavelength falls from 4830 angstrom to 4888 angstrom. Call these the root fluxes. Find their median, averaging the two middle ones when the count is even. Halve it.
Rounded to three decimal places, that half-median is 0.499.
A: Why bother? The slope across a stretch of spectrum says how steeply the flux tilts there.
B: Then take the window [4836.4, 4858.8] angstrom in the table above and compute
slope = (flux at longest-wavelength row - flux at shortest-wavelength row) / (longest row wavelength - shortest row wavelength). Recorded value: -0.013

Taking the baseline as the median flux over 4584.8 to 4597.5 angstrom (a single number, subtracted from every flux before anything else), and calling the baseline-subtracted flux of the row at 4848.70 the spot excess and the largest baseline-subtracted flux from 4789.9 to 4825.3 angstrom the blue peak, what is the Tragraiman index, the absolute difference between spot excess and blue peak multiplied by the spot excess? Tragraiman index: -0.0112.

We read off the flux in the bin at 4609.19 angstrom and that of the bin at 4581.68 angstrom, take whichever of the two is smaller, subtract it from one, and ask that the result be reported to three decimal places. -0.050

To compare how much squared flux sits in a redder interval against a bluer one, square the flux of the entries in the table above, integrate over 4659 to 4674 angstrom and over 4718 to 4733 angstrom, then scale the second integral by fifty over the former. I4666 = 55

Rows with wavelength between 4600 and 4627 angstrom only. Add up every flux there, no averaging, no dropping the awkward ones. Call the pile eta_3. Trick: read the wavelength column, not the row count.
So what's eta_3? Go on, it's 13.7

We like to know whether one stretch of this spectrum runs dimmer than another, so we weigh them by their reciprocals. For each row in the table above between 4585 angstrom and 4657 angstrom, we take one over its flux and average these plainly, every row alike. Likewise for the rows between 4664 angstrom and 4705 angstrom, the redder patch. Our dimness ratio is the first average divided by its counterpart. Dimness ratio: 0.98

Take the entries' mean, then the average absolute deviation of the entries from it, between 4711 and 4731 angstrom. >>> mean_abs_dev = 0.045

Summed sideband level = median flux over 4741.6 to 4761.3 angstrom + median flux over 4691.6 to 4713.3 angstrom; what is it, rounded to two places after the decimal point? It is 2.08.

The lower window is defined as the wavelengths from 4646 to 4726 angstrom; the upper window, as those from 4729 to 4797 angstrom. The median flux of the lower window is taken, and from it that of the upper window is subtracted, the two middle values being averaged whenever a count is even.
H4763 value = -0.040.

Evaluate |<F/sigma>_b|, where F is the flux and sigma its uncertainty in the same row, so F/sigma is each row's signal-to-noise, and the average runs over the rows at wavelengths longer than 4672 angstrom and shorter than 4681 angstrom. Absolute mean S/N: 17.5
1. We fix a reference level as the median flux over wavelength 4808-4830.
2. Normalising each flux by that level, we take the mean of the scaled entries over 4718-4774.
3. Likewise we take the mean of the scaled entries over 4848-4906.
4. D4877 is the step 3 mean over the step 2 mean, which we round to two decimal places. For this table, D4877 0.94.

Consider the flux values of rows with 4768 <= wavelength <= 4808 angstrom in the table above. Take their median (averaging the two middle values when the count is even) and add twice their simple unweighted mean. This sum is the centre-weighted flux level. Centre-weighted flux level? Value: 3.25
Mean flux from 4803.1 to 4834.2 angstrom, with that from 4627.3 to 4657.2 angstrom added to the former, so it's 2.11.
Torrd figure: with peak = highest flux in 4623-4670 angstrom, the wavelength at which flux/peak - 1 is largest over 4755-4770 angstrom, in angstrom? 4766.78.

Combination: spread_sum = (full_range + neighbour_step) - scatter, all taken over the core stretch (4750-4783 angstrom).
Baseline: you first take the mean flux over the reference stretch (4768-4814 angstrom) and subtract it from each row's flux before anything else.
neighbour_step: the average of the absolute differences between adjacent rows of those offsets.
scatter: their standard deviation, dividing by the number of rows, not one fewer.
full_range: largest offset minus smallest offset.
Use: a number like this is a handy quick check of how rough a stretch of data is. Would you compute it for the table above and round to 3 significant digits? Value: 0.237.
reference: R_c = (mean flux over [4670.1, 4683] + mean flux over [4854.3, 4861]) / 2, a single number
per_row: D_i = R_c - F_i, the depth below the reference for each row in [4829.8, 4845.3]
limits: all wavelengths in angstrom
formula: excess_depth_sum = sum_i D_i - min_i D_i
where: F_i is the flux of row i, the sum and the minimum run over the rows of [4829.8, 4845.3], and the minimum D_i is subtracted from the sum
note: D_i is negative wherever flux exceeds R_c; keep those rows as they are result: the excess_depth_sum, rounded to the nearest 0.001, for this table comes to -0.504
